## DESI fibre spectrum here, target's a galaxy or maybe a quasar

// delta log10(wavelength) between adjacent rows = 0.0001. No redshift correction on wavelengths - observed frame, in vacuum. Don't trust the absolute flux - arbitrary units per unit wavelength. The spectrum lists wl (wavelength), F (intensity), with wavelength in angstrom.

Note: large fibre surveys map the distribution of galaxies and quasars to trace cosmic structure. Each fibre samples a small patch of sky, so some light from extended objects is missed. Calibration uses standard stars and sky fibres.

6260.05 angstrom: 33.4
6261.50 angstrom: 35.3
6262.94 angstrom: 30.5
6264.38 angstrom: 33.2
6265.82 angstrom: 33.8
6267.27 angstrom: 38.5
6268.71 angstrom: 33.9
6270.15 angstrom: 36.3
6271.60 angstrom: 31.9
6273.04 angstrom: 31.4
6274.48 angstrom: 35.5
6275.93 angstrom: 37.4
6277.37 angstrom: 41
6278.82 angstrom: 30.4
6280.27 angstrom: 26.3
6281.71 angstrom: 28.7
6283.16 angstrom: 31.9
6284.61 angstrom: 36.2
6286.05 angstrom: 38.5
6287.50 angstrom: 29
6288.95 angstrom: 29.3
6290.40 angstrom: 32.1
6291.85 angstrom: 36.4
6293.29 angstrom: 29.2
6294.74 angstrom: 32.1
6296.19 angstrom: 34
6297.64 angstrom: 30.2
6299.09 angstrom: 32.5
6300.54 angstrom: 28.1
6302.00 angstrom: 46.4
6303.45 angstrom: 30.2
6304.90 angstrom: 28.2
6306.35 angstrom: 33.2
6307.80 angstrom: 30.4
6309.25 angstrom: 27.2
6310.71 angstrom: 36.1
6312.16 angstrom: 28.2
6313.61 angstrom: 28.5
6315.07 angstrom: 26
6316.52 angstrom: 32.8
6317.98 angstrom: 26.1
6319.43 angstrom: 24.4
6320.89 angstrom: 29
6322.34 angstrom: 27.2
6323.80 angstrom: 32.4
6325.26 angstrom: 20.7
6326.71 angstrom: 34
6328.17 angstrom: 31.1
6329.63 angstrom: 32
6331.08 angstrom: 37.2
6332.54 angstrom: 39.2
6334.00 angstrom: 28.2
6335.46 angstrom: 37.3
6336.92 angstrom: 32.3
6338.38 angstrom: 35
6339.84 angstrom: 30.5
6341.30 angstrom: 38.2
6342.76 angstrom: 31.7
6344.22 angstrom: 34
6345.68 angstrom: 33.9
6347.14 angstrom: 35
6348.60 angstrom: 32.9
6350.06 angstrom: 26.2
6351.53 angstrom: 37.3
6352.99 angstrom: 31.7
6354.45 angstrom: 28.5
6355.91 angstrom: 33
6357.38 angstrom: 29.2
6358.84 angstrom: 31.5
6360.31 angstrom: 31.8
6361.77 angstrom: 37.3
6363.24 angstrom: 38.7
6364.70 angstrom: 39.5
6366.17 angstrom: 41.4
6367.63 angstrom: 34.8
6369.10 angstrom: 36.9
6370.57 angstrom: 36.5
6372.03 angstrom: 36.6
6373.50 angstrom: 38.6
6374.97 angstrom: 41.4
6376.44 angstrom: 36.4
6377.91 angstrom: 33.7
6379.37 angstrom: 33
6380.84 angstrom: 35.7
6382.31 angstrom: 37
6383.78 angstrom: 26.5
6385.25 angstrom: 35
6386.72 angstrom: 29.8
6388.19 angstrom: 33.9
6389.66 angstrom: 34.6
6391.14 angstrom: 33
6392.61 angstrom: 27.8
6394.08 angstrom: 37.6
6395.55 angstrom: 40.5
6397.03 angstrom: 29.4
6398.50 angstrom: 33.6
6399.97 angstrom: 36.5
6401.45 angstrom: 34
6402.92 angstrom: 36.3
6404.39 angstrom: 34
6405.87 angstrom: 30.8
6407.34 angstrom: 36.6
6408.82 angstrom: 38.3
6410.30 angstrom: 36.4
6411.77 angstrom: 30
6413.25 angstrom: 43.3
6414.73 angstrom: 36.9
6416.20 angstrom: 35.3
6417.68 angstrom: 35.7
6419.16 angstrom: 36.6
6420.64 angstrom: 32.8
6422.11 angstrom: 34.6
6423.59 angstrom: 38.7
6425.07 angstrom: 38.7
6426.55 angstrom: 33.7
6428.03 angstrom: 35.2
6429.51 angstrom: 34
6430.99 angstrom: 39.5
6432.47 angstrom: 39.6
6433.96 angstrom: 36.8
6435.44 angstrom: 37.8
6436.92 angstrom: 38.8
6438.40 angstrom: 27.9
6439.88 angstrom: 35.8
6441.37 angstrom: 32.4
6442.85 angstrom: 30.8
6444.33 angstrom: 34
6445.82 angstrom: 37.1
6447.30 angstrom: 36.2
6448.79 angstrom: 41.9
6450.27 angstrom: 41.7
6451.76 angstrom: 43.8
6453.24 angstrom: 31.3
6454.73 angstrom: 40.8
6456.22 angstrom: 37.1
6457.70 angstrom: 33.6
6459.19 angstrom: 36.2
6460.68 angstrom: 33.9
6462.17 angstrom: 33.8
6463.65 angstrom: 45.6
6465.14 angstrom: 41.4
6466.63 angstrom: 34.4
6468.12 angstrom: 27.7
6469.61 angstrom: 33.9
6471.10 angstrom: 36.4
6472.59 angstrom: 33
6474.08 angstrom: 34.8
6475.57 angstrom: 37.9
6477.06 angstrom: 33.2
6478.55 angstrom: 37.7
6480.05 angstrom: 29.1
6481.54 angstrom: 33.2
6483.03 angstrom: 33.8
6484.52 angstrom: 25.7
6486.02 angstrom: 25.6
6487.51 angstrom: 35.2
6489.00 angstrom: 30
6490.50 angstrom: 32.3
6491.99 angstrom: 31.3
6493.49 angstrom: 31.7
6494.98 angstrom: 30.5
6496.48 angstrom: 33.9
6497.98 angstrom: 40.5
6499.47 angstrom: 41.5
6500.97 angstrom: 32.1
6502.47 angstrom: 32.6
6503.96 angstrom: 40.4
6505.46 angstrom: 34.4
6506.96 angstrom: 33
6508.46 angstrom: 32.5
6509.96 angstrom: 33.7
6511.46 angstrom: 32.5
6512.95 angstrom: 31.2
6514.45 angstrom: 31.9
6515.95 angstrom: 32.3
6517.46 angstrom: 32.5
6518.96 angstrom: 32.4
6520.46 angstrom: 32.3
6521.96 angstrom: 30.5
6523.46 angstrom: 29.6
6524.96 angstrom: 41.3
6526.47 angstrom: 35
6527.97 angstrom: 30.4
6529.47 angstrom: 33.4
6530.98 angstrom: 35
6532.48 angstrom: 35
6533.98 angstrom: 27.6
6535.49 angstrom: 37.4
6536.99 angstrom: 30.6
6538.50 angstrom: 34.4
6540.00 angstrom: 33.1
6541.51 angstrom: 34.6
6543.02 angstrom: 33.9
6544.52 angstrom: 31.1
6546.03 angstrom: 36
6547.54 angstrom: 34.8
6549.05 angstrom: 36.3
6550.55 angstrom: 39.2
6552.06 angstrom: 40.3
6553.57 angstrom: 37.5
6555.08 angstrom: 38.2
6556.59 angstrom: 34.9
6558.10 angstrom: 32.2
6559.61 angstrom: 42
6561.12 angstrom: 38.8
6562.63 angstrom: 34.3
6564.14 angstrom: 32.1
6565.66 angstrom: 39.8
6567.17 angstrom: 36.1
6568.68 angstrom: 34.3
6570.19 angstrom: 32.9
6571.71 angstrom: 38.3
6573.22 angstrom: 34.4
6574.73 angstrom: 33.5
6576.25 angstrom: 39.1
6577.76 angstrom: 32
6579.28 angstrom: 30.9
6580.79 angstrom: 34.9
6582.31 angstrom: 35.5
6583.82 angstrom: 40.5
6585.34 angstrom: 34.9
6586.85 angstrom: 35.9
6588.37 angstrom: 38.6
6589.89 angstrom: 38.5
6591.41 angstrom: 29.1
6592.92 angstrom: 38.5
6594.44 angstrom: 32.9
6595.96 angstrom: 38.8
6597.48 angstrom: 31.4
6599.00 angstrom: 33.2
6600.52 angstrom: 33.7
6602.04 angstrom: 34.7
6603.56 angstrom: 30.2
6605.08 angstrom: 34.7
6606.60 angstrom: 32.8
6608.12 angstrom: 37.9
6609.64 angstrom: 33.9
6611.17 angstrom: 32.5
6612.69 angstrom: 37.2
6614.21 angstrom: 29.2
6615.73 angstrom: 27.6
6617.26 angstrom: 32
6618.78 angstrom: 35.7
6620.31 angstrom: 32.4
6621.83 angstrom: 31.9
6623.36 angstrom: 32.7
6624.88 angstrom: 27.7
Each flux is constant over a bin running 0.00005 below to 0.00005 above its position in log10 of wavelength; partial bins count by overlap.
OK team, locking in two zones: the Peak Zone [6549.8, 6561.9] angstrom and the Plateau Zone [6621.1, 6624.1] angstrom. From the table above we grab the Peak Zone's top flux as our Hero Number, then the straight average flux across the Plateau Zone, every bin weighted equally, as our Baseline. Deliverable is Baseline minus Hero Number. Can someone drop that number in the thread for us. -10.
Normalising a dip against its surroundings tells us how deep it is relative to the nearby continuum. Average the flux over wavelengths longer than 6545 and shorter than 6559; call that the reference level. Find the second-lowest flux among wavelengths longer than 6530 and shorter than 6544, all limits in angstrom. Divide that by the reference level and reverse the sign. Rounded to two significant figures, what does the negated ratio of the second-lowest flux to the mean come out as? -0.84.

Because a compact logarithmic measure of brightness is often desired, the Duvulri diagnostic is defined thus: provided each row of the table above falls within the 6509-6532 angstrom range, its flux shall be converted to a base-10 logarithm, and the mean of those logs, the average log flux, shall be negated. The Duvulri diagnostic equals -1.52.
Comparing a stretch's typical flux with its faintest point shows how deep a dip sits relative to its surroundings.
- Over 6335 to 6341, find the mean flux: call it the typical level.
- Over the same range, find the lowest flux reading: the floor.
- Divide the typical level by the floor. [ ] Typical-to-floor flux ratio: 1.11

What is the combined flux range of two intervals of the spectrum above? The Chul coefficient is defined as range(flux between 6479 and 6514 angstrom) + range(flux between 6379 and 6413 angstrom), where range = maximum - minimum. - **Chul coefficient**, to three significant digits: 29.9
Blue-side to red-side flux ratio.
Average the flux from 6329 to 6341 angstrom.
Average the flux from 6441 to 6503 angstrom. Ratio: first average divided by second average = 0.98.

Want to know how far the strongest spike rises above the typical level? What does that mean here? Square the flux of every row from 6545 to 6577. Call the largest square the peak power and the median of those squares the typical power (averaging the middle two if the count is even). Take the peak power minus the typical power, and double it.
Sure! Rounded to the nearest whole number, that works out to 922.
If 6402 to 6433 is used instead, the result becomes 1114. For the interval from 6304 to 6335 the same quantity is 1391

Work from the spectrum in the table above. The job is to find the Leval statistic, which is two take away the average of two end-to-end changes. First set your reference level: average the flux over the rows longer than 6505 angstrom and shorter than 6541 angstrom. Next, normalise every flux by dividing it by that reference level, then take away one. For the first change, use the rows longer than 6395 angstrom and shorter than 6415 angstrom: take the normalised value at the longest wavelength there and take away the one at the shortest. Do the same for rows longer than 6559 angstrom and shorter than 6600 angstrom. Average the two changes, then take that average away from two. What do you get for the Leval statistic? 2.19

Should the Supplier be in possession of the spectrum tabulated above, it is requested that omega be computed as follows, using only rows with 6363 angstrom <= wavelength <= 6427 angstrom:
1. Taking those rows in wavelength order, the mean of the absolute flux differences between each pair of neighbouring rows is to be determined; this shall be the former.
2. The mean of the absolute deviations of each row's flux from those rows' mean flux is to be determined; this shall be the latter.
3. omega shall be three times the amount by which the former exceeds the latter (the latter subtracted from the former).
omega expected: 3.0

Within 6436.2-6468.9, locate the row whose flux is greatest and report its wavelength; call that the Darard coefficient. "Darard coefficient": 6463.65 angstrom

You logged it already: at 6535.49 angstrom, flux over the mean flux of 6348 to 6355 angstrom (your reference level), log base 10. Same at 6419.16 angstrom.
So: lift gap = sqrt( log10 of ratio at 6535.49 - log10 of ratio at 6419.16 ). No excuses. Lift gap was 0.10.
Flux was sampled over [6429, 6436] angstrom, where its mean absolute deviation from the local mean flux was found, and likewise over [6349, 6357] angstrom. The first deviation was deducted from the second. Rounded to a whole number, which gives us 1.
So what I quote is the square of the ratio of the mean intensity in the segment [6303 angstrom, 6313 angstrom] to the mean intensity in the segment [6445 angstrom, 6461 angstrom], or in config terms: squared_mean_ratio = 0.66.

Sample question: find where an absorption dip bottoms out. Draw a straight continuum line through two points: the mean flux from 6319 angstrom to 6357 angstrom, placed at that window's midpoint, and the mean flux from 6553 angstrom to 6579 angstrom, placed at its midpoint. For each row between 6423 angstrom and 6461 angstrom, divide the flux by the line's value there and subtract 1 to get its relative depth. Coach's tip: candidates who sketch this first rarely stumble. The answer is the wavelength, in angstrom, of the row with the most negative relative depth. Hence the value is 6438.40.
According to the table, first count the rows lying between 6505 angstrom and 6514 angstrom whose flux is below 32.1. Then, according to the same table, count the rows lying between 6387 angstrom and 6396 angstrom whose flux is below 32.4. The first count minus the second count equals 0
